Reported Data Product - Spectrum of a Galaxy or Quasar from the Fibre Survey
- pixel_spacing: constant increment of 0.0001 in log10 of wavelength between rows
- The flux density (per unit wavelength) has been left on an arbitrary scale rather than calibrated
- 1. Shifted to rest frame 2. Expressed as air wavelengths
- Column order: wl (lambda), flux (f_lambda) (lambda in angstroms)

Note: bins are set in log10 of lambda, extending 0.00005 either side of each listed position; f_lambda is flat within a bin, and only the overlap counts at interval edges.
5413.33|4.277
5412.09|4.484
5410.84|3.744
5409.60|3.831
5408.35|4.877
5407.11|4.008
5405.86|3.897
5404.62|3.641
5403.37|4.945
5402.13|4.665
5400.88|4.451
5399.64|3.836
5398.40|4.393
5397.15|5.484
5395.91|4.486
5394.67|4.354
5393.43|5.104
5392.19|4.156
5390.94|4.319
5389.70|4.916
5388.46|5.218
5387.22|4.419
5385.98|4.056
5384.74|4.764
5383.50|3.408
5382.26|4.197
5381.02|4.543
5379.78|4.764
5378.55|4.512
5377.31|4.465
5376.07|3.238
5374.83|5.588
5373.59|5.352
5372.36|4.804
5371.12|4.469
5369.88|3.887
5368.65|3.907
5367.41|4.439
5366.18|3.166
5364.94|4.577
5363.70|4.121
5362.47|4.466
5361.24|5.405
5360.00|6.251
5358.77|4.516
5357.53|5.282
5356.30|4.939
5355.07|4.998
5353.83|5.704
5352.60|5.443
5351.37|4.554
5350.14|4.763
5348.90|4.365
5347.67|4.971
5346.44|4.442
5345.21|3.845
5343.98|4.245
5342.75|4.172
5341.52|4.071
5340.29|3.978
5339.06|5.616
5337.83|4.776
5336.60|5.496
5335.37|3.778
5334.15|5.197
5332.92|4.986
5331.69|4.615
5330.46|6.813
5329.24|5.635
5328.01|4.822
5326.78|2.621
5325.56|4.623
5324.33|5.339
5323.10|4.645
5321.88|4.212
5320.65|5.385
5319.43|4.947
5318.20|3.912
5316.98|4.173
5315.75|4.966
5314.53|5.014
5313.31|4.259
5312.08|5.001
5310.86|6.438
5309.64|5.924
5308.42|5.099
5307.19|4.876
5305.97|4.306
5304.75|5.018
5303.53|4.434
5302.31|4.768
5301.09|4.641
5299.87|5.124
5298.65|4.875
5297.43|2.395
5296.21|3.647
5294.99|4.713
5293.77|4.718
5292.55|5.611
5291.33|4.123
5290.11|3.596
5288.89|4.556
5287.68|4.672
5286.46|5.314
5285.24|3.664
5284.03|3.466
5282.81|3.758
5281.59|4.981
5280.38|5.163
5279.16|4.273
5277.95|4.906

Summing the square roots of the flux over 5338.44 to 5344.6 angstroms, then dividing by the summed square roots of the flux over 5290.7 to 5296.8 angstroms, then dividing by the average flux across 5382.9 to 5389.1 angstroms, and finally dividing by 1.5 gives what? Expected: 0.15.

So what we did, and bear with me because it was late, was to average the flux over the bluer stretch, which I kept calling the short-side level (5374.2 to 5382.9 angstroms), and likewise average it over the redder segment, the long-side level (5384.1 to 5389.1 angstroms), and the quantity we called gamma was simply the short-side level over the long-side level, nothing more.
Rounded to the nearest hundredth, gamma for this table 0.97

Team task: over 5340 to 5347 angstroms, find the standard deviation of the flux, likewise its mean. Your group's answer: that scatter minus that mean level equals -3.9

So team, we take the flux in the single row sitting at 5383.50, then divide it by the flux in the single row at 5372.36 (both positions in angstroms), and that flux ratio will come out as 0.71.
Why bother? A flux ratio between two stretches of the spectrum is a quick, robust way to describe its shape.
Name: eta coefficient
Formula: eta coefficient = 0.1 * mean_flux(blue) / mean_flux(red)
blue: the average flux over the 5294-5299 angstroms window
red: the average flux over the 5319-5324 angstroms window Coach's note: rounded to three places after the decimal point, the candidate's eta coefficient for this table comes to 0.081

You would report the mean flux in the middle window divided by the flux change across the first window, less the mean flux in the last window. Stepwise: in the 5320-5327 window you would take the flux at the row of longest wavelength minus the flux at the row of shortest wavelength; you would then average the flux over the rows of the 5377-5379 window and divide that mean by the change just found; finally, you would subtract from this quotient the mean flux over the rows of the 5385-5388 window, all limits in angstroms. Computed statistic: -6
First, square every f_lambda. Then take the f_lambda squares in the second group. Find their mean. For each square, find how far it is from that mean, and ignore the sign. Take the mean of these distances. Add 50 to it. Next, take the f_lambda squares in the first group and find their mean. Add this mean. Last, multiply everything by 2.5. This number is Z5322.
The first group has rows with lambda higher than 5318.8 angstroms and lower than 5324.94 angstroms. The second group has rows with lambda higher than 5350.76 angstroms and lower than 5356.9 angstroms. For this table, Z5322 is 195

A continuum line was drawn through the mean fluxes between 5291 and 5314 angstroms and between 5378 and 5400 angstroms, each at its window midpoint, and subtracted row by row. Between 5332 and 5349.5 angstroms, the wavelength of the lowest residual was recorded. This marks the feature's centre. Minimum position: 5335.37 angstroms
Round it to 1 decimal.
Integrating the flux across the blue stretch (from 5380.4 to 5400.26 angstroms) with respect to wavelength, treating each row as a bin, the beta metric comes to 88.9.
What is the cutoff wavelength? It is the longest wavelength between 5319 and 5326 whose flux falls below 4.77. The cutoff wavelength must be 5325.56 angstroms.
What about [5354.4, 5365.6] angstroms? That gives 5364.94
